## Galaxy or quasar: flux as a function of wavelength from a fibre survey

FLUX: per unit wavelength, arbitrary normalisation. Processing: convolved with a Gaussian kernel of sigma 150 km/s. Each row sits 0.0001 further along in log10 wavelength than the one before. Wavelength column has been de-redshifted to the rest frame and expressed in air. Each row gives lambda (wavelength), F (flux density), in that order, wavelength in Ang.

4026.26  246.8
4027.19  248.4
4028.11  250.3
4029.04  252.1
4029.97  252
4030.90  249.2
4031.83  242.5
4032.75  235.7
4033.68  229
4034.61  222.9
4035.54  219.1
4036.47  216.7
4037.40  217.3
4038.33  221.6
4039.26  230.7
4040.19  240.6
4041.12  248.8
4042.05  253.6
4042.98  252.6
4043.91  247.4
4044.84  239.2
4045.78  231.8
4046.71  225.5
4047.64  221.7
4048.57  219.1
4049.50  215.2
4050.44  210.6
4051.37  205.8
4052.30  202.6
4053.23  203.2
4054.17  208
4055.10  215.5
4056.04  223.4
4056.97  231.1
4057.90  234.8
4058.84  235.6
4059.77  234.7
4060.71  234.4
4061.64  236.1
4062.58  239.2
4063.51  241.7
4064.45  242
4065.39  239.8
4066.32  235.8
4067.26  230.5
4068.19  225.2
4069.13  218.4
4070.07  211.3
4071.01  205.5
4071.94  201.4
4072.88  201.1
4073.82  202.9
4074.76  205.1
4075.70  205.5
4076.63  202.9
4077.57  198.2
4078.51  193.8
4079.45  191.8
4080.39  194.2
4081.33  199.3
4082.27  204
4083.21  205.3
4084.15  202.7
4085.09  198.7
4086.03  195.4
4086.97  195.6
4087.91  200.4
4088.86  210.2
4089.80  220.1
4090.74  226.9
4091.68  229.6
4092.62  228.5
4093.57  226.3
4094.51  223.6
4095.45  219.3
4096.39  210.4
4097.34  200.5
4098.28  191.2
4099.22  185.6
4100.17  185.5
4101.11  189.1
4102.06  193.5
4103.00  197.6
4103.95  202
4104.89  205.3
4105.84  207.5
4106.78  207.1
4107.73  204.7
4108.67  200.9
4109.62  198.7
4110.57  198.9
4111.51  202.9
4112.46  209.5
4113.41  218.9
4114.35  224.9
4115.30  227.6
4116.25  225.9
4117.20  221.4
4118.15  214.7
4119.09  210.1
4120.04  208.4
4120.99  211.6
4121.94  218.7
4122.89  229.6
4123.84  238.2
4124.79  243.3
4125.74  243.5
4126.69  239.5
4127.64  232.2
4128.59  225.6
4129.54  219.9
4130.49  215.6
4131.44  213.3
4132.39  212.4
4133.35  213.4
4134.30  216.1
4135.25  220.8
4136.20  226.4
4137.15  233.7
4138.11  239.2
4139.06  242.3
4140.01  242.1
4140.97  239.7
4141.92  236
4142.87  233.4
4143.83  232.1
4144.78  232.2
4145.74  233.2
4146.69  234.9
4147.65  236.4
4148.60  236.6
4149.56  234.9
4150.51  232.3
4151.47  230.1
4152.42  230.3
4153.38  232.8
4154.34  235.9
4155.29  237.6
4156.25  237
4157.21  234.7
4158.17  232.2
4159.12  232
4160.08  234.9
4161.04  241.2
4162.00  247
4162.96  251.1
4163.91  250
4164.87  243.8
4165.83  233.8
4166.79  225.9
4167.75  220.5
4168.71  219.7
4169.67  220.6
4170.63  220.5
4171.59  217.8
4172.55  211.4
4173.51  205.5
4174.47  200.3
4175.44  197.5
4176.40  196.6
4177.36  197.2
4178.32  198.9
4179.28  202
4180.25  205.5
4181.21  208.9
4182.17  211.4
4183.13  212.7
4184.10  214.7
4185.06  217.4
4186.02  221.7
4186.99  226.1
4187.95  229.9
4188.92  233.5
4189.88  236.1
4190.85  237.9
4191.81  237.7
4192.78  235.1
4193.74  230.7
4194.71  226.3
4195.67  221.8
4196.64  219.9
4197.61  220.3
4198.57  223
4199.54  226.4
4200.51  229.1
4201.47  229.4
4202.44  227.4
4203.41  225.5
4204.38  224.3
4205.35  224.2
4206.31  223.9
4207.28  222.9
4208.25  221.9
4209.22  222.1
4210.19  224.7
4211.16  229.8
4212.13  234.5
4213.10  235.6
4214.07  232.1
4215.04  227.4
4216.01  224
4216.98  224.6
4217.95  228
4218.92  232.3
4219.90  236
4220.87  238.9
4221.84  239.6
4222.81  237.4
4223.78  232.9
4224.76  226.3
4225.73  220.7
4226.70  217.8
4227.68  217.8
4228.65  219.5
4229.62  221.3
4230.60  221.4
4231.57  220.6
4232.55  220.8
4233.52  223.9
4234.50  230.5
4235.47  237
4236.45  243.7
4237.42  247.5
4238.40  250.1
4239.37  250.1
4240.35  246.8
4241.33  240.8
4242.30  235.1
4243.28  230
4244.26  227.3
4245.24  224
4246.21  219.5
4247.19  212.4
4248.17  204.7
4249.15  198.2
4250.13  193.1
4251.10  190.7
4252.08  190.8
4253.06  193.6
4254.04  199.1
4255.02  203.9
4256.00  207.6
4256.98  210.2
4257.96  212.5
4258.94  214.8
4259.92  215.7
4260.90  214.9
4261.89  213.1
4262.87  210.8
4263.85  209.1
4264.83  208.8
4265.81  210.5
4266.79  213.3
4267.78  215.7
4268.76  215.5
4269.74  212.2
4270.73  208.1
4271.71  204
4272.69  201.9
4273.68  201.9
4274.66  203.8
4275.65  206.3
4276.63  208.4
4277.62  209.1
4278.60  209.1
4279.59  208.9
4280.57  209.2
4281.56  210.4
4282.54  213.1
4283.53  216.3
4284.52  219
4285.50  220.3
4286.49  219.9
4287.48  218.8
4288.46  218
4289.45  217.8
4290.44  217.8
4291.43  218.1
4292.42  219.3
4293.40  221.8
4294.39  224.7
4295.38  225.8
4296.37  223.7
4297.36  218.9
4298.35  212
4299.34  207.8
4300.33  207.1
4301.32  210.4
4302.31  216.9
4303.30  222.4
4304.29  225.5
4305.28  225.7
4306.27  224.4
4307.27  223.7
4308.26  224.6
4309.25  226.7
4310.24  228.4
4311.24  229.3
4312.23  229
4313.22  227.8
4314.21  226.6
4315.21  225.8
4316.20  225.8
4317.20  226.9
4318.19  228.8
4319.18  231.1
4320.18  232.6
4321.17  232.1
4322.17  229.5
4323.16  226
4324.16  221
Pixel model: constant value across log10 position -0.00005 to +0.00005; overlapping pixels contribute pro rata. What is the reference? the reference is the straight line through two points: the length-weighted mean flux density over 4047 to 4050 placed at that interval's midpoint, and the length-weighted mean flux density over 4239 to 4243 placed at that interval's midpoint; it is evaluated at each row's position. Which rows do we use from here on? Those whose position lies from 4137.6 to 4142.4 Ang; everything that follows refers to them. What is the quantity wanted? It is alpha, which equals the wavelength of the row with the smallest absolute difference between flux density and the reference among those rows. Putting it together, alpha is 4141.92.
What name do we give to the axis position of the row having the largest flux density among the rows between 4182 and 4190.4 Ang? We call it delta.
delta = 4189.88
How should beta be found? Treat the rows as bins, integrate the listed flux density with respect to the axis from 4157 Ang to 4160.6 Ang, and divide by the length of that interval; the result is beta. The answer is 233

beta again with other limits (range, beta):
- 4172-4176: 204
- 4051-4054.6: 205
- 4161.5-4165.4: 248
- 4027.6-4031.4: 251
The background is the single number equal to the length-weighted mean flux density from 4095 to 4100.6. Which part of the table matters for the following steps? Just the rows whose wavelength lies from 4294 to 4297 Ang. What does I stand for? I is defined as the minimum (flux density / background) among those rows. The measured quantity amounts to 1.13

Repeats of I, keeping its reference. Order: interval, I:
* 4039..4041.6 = 1.16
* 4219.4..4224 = 1.17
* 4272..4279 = 1.02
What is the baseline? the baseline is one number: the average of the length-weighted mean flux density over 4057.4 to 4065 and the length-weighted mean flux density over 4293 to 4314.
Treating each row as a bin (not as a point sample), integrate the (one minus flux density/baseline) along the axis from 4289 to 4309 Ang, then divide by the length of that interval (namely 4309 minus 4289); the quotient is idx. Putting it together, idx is 0.044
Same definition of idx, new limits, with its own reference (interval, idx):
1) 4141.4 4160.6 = -0.020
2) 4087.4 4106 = 0.095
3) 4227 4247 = -0.006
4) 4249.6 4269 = 0.098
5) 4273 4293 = 0.071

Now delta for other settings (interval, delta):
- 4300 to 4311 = 4310.24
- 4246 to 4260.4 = 4246.21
